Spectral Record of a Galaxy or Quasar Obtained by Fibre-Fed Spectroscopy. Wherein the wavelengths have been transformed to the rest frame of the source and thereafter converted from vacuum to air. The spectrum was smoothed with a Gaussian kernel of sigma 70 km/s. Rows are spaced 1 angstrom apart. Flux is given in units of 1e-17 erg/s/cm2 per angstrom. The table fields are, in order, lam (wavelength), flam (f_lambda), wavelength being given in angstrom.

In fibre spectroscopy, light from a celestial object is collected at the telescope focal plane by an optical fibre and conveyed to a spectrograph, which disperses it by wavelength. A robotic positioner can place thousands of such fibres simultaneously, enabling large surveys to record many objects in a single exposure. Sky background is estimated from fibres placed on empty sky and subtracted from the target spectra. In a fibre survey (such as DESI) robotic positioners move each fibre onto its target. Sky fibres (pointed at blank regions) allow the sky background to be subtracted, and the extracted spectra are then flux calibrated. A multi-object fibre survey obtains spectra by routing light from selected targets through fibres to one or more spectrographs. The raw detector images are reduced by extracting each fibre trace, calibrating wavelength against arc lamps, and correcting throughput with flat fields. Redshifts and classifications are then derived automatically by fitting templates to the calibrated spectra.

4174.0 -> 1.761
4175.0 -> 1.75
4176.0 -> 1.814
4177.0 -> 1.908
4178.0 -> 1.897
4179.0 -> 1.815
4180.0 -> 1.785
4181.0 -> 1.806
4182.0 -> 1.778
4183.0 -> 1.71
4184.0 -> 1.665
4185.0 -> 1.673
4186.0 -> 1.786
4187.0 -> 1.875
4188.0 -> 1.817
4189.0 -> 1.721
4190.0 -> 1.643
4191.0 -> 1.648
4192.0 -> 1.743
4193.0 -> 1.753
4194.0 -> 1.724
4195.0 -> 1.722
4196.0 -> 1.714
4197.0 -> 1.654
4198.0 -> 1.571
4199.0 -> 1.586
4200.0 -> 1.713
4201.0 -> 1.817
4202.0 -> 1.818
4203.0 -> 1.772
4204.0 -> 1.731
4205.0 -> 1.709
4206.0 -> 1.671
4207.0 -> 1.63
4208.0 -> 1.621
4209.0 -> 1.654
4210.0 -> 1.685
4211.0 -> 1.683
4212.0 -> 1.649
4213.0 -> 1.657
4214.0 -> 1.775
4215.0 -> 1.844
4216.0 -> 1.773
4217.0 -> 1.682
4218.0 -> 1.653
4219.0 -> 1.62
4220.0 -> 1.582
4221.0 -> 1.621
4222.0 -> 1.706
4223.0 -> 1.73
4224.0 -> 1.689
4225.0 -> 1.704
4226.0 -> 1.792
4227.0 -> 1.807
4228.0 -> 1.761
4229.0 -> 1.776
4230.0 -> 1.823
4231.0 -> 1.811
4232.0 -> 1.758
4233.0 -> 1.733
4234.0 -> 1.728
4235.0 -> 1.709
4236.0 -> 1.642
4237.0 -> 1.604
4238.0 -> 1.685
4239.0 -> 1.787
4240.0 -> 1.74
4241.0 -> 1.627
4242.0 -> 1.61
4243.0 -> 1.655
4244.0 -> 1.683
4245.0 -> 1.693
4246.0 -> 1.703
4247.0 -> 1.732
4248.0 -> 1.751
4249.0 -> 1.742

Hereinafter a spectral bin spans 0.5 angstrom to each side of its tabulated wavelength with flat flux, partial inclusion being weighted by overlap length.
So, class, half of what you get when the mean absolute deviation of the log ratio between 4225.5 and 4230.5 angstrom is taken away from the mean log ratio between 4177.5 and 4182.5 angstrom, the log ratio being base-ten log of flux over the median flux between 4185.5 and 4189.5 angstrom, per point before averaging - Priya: -0.001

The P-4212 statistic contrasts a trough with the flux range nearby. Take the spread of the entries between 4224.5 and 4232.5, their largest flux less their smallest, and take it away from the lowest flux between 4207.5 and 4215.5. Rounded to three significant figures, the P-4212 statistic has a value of 1.50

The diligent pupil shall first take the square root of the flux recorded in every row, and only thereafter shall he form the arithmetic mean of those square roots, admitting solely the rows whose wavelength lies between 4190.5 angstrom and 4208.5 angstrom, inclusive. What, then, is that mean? 1.30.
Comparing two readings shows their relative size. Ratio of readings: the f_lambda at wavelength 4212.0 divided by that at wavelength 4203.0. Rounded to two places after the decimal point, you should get 0.93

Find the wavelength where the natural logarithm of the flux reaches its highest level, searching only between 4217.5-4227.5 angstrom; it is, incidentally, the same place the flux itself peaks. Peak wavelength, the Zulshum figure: 4227.0 angstrom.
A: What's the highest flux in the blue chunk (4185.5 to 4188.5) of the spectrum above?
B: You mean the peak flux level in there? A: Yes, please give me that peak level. 1.875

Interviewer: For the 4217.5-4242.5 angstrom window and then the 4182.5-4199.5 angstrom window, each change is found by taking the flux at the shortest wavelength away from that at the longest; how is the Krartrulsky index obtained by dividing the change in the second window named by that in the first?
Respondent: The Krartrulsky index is 2.9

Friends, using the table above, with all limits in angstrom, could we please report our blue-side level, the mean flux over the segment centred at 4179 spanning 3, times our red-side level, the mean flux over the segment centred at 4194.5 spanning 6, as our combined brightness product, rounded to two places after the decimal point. 3.15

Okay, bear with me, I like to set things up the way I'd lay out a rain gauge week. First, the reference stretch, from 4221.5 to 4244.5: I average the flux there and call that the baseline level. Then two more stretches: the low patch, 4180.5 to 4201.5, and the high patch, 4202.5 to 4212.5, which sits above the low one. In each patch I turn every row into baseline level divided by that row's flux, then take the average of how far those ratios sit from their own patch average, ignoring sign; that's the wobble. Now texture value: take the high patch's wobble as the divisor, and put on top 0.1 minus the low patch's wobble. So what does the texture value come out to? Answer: 3.0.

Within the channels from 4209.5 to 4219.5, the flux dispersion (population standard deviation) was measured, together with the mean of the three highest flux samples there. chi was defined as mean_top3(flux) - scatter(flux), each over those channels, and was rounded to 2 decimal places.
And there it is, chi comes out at 1.73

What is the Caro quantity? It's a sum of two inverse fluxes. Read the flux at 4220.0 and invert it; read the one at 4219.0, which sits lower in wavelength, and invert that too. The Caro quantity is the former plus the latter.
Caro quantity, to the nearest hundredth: 1.25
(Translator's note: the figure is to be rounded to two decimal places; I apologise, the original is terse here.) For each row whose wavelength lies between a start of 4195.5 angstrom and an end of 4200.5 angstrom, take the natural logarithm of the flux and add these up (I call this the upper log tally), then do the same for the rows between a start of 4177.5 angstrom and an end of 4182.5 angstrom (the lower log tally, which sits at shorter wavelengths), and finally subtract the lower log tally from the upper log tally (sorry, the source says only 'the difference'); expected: -0.49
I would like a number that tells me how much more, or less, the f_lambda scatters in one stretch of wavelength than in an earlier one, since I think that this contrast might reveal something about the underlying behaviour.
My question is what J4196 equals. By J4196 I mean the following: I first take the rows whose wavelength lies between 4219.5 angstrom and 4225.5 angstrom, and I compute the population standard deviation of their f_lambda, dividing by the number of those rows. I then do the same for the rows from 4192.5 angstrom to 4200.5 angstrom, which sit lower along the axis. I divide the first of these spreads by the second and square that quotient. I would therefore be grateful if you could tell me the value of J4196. 0.67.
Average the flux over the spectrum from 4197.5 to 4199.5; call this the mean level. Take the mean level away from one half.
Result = -1.08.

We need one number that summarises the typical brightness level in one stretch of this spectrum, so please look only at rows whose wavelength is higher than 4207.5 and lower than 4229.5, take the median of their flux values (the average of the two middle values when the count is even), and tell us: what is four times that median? 6.75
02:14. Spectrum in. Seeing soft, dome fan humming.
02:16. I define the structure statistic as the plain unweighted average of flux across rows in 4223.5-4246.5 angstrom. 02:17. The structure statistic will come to 1.72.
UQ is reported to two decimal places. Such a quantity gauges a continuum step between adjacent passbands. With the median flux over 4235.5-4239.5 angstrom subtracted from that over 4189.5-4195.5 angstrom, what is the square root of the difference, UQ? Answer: 0.24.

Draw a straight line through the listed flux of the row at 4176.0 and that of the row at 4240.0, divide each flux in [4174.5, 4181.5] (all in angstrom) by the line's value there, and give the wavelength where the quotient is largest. 4177.0 angstrom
